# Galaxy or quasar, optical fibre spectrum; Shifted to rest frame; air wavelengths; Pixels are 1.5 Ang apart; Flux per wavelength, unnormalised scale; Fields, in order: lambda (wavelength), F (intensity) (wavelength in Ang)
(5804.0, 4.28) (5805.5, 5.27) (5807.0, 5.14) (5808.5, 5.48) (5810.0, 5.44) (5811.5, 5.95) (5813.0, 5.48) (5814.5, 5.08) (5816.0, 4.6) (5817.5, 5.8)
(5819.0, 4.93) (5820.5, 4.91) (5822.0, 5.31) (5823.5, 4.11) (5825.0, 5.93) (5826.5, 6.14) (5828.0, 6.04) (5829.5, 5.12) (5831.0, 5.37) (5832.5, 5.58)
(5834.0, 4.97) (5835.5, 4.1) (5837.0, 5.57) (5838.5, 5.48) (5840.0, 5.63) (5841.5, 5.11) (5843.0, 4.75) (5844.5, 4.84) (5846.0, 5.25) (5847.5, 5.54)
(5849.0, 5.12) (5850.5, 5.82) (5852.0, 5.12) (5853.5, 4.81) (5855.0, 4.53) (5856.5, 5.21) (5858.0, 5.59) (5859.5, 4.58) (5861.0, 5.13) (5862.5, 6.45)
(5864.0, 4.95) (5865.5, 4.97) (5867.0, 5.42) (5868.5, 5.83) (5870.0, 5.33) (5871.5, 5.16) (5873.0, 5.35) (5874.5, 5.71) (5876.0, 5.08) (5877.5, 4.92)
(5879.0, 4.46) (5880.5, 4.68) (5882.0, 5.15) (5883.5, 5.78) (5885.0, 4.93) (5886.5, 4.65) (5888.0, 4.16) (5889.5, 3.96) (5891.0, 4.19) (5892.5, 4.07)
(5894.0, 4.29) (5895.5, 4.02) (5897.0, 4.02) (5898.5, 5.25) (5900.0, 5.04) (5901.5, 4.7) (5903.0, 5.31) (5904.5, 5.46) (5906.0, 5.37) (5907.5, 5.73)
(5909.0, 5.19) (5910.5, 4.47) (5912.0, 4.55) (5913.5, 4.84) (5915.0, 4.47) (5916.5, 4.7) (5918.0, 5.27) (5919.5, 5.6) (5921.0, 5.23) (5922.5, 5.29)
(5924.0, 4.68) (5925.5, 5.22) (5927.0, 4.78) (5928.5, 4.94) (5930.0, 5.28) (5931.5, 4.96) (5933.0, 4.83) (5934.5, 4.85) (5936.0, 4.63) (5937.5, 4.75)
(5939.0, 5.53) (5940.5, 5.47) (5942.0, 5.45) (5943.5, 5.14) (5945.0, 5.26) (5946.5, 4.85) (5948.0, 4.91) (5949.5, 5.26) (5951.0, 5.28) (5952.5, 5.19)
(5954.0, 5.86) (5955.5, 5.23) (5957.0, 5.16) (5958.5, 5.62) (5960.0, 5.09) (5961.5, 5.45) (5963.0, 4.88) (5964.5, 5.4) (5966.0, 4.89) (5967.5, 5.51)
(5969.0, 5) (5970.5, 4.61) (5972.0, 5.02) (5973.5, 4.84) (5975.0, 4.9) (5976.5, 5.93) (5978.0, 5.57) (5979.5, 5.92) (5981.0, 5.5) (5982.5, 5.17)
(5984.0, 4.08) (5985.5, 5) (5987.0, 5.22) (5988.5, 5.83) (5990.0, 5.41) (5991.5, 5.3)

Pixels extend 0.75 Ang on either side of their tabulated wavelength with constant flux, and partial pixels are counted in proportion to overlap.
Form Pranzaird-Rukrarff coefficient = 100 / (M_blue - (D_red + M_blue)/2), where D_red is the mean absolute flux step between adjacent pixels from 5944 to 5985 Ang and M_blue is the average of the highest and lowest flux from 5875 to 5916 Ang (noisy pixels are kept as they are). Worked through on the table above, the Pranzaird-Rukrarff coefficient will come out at 45.0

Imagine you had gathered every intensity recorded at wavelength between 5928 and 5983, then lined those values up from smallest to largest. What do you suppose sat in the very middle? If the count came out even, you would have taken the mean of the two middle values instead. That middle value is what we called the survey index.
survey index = 5.17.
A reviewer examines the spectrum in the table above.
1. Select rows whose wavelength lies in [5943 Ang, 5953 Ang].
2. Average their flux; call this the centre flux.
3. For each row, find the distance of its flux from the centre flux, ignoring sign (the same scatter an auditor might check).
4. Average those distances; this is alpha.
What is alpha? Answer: 0.14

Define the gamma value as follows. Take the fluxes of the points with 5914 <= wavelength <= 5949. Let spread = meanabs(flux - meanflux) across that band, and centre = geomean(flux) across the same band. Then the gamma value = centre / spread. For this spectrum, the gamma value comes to 18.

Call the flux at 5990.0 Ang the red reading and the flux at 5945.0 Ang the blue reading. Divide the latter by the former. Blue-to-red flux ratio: 0.97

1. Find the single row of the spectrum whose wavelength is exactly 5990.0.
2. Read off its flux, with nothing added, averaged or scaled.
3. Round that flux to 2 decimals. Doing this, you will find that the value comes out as 5.41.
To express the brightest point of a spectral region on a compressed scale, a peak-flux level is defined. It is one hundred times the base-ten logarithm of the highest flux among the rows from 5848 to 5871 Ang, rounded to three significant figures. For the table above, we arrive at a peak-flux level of 81.0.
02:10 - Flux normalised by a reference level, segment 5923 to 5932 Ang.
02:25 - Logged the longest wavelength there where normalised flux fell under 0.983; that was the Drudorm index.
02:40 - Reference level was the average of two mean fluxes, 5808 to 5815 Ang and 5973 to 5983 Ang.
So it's 5931.5 Ang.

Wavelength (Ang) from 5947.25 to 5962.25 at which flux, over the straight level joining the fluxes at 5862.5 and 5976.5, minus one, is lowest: 5948.0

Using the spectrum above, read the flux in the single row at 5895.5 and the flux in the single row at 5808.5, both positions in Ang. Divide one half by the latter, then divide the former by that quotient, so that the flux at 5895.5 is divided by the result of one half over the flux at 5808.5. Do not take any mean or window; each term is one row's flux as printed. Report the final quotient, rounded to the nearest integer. 44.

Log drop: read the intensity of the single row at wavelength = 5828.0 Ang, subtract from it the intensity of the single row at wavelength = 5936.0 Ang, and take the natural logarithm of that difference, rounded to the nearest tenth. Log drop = 0.3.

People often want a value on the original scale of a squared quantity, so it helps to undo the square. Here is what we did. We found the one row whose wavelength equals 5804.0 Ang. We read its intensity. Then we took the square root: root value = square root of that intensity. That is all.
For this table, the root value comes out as 2.1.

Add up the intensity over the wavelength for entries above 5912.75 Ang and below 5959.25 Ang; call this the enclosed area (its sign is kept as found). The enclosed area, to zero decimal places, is 238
